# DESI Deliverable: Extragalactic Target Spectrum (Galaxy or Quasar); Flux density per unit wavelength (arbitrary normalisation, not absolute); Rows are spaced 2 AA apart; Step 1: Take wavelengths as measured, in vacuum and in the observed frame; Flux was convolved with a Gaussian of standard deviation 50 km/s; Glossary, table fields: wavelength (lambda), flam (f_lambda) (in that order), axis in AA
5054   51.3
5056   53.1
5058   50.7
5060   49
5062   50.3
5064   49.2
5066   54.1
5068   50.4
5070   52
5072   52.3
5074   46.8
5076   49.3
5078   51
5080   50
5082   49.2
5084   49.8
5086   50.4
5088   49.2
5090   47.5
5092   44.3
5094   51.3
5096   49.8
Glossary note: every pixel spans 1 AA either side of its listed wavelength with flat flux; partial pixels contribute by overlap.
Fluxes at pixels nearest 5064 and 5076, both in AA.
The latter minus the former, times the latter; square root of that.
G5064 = 2.2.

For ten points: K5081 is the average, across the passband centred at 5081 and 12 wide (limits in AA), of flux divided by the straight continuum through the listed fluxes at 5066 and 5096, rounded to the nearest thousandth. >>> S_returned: 0.962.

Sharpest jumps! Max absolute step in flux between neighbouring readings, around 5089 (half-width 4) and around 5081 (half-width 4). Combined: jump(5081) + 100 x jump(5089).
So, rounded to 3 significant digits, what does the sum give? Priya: 321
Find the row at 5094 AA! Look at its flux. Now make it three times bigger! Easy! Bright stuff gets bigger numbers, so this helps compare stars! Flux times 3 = 154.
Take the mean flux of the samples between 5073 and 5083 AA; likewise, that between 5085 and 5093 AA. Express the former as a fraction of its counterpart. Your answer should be 1.03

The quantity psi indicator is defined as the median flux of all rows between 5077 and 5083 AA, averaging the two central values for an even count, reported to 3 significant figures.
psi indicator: 50.0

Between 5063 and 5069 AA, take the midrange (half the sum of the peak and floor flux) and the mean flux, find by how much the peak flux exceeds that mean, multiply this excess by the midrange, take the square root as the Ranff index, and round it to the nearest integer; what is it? 12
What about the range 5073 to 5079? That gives 10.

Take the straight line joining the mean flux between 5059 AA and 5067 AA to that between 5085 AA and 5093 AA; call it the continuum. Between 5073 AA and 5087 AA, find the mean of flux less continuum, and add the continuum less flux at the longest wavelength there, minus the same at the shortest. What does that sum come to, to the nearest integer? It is -4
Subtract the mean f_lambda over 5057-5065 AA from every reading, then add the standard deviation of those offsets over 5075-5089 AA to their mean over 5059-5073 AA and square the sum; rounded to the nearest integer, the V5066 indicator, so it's 4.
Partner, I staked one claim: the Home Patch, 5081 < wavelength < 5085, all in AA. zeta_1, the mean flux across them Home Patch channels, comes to 49.5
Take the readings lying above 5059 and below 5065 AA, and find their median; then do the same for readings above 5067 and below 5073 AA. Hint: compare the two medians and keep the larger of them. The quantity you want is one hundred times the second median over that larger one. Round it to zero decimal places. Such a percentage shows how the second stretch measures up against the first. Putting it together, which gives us 100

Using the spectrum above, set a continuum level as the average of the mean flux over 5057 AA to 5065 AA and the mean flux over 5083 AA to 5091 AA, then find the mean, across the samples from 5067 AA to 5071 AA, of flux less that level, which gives 1.7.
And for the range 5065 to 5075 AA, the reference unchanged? 1.6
